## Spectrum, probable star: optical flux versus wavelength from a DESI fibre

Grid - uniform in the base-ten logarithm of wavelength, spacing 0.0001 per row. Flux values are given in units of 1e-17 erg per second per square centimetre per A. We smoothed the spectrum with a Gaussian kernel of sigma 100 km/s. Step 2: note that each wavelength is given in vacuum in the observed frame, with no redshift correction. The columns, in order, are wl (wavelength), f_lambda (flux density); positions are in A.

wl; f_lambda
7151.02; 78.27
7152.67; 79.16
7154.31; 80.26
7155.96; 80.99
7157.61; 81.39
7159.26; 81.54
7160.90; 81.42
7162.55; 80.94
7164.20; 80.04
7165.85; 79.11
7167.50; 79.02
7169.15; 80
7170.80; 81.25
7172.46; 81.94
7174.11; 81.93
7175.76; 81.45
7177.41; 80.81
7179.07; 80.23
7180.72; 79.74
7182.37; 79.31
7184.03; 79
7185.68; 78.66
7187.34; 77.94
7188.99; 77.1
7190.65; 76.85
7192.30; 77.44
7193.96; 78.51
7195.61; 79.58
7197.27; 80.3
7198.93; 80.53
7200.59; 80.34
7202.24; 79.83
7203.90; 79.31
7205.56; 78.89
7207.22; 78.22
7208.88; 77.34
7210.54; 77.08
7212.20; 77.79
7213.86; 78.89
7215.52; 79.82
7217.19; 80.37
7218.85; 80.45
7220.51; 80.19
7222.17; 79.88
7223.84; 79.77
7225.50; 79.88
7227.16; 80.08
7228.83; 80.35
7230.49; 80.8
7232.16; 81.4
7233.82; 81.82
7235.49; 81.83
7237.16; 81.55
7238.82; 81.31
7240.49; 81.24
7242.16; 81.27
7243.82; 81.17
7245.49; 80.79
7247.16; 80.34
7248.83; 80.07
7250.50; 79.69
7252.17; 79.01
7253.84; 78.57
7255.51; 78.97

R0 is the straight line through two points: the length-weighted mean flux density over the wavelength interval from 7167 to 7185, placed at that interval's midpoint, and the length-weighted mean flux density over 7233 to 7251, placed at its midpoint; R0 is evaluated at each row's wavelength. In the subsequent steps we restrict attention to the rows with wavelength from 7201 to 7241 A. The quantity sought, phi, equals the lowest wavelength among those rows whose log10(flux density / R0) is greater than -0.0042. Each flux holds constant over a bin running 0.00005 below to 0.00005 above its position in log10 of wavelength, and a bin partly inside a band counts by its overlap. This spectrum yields 7217.19 A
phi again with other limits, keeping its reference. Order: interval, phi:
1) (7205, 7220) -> 7217.19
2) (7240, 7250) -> 7240.49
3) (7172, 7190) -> 7172.46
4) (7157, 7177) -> 7157.61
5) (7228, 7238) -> 7228.83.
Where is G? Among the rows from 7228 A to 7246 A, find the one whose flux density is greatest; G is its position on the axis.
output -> 7235.49 A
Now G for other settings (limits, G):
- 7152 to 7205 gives 7172.46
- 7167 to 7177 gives 7172.46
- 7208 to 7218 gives 7217.19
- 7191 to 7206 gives 7198.93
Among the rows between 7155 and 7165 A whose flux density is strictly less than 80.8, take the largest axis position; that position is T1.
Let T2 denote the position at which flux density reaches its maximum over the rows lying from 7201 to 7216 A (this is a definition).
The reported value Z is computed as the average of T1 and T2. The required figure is 7183.2 A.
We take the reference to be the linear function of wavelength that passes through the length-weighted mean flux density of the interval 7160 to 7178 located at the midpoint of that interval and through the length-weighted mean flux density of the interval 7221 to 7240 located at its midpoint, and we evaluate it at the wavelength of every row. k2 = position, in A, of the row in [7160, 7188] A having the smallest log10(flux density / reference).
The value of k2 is 7187.34 A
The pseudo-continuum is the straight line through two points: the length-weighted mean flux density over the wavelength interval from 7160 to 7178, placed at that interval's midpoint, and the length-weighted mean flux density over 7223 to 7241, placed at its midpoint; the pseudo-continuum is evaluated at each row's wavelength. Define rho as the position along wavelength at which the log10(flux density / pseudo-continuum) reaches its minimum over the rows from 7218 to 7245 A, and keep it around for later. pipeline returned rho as 7223.84 A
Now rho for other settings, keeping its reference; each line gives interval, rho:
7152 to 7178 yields 7167.50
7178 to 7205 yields 7190.65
